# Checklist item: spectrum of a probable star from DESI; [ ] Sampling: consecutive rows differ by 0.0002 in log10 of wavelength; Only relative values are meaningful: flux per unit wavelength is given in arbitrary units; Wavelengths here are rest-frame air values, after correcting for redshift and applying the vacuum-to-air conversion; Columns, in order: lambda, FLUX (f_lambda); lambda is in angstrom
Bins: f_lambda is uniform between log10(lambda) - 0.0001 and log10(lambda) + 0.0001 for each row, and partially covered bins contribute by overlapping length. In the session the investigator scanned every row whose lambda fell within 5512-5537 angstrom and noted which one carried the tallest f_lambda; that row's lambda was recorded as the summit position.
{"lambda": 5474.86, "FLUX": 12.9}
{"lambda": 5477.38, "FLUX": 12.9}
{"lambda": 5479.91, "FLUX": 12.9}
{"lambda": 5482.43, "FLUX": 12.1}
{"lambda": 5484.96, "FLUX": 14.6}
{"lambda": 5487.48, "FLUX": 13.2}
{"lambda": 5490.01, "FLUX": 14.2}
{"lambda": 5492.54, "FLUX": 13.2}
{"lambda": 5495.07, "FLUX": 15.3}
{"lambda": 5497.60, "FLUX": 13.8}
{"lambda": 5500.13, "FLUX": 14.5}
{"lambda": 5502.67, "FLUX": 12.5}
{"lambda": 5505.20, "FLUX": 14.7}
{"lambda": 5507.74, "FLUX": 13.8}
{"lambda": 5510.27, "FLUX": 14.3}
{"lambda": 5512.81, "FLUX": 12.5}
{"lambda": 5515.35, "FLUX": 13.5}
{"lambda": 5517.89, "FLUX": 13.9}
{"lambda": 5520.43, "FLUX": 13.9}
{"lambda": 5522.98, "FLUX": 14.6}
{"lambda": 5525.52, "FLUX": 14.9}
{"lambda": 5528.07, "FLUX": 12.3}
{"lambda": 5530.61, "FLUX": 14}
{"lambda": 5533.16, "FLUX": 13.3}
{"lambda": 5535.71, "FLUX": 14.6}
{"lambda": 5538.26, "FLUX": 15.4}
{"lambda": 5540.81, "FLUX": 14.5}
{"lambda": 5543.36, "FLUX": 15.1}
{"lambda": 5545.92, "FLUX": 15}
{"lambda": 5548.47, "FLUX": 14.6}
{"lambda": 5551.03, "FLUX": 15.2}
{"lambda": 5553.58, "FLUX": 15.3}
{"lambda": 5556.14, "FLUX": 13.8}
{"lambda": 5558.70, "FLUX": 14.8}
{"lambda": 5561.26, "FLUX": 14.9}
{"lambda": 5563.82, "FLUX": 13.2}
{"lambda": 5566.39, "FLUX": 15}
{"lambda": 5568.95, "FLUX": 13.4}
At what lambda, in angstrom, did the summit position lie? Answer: 5525.52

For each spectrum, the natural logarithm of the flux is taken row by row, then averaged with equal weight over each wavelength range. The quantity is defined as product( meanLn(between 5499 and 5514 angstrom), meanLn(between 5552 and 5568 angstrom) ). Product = 6.99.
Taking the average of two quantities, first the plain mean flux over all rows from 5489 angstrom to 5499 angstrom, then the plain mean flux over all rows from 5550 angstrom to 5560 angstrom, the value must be 14.45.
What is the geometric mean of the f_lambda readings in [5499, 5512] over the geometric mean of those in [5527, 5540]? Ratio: 1.00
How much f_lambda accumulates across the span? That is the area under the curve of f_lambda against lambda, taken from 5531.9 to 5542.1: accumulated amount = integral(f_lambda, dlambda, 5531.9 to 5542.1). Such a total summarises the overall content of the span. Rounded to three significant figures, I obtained 147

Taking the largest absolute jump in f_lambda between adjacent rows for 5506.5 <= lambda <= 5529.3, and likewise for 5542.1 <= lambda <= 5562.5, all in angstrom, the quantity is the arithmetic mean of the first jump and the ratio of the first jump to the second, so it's 2.17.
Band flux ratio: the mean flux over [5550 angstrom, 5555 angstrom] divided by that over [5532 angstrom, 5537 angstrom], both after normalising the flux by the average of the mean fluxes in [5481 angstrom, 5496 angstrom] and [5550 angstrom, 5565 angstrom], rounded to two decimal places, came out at 1.09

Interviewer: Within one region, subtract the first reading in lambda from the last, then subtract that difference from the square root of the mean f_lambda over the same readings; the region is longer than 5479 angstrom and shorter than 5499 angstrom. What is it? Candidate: 2.8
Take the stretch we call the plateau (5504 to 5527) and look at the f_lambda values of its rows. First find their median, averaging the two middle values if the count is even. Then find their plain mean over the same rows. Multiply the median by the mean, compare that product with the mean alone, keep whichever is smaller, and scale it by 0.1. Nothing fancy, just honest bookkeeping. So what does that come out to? 1.40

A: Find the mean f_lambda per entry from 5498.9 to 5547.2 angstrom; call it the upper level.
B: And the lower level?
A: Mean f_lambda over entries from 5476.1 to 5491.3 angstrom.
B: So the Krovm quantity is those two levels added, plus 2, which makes 29.4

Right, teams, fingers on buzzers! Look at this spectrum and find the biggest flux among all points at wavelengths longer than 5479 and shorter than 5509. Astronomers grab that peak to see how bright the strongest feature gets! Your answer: 15.3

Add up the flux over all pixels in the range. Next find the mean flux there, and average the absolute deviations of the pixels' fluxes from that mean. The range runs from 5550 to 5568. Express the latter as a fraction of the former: 0.0062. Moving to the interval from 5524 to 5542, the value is 0.0082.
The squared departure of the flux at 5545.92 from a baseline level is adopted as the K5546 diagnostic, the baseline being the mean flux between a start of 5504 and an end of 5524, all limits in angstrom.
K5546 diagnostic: 1.2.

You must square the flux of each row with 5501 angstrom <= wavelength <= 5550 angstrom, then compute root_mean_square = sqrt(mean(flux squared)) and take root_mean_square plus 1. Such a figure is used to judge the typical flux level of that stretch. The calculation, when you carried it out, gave 15.1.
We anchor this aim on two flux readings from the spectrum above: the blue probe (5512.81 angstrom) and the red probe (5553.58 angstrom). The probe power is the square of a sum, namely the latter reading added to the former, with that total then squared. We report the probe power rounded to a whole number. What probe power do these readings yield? 773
